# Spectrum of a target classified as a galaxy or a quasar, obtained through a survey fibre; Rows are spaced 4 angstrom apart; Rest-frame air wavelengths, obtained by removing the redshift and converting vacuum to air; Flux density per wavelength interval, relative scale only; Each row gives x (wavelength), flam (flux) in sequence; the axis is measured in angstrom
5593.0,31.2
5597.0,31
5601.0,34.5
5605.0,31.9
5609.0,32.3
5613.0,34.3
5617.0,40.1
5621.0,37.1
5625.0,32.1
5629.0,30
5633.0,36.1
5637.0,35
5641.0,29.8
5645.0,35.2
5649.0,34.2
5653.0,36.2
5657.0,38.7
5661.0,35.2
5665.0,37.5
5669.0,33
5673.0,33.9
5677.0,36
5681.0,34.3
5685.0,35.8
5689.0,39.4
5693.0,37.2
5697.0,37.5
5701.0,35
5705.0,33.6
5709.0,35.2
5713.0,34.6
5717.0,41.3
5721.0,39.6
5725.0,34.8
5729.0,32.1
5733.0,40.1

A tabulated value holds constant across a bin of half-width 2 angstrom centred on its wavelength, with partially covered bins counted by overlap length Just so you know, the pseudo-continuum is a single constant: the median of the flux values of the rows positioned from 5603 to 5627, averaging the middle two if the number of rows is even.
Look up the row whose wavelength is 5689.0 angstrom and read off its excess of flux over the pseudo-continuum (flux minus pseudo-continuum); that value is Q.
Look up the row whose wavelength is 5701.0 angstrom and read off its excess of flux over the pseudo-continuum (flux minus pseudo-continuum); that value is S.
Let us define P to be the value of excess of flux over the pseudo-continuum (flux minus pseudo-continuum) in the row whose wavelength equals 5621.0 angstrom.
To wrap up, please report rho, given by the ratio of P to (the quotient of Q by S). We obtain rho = 1.1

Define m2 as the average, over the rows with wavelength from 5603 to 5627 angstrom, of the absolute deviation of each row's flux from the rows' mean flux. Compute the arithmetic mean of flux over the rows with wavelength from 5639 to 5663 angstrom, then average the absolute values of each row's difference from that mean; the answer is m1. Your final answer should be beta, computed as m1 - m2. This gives -0.7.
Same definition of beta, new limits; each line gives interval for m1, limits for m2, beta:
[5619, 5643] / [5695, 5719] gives 0.6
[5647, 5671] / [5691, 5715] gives 0.4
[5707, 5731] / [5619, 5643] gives 0.1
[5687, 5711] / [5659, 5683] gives 0.5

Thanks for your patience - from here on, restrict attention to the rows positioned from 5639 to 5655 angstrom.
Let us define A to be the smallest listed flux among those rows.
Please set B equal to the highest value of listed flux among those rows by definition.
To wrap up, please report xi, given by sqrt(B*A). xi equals 33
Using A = 29.8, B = 36.2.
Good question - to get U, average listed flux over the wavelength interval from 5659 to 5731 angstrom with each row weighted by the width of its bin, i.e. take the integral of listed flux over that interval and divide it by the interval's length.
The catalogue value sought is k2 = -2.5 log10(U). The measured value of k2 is -3.89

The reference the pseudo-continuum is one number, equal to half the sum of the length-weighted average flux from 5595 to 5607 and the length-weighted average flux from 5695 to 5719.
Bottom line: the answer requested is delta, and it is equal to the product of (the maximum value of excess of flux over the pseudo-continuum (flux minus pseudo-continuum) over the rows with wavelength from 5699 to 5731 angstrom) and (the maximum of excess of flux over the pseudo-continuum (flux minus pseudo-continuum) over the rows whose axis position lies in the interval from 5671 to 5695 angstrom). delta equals 35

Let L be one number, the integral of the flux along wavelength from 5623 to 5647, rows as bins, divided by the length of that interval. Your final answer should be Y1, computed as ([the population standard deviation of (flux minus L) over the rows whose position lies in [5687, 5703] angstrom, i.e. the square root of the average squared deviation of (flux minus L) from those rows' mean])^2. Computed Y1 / 2.4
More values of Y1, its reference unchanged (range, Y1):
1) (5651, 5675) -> 3.9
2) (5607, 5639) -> 9.0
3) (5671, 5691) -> 3.8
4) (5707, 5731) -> 10.0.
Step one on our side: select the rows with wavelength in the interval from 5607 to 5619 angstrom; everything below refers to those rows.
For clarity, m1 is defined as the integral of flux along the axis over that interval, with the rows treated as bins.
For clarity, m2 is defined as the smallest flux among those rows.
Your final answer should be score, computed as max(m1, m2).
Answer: 427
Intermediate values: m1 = 427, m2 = 32.3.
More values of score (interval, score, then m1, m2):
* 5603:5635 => 1096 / 1096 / 30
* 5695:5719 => 869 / 869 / 33.6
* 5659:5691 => 1140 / 1140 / 33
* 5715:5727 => 463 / 463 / 34.8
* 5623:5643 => 652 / 652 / 29.8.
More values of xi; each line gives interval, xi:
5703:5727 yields 37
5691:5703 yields 36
